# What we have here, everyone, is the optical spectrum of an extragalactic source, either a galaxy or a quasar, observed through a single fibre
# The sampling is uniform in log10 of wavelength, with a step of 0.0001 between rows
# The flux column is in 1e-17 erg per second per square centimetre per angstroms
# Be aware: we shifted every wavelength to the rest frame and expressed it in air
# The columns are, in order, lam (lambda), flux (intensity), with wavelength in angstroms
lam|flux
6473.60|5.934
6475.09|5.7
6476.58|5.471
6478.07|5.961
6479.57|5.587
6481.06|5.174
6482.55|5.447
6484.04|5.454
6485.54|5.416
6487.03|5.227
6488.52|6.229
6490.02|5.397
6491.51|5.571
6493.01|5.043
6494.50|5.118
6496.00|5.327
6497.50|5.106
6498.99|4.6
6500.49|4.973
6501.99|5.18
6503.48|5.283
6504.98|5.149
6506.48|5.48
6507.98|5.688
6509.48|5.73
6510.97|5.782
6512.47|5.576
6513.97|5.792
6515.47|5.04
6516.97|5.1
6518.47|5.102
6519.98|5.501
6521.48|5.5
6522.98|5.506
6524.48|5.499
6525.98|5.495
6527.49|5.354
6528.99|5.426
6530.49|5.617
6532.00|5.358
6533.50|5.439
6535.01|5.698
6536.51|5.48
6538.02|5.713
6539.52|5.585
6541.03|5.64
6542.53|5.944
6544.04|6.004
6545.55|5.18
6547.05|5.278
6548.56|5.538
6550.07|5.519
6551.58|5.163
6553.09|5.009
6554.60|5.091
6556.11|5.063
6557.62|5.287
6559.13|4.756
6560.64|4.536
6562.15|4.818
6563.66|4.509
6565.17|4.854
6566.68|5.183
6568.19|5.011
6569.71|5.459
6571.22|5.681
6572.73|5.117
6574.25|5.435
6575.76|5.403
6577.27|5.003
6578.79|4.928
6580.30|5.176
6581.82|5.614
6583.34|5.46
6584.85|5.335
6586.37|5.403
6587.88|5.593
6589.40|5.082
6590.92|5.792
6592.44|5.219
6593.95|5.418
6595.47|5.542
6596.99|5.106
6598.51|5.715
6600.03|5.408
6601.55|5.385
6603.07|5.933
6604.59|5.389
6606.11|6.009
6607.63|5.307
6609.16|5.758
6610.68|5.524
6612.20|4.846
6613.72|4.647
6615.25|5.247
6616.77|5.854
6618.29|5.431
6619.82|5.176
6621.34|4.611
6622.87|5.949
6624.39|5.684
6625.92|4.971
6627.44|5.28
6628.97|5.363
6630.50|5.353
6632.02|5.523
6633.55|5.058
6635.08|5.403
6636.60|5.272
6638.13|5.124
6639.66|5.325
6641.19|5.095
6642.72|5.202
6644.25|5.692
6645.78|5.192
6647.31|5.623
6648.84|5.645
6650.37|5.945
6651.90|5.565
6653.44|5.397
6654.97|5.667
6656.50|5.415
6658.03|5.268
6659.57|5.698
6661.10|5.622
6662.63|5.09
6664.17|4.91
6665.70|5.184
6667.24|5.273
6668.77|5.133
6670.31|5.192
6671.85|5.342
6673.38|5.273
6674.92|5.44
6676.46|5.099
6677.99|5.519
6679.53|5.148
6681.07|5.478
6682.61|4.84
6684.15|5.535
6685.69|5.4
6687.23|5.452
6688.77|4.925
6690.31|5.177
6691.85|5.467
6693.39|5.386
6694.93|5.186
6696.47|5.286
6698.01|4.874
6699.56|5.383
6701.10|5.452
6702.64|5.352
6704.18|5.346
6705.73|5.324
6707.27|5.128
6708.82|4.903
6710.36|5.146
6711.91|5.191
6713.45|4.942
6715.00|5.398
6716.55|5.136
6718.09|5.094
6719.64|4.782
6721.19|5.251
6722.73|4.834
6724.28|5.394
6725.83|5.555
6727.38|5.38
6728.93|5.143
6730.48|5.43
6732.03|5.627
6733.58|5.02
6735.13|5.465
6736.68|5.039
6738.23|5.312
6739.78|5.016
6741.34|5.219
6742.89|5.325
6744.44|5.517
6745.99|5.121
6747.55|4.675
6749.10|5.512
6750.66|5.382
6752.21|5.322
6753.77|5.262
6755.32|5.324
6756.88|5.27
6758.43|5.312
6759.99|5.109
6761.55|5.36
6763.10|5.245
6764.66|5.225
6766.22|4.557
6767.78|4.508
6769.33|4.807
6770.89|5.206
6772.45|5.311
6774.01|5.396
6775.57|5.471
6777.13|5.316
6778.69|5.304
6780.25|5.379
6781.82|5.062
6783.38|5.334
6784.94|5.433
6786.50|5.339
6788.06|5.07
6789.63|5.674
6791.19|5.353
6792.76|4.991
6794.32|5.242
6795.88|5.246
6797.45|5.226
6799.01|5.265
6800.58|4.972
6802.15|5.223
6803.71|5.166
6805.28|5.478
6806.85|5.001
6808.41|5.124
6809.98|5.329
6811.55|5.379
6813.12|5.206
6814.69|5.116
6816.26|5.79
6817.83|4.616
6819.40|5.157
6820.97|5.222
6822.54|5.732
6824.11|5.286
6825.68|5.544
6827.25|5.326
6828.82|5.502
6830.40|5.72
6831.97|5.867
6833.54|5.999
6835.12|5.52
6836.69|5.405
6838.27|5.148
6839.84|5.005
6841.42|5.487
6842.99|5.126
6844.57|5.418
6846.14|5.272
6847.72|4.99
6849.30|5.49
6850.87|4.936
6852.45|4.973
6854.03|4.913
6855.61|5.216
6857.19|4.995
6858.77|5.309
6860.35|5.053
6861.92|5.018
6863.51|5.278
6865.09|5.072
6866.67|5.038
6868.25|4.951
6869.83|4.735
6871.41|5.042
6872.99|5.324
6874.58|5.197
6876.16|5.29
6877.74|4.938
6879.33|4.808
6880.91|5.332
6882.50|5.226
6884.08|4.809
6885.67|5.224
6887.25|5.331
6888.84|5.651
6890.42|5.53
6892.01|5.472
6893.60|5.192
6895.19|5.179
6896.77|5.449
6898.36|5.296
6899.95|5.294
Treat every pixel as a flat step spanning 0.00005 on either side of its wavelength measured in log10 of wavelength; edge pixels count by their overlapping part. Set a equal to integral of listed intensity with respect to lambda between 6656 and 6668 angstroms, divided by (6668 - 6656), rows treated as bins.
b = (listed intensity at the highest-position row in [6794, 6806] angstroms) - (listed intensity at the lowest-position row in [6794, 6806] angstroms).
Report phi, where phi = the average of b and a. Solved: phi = 2.77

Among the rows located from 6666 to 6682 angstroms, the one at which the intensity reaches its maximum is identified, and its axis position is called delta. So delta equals 6677.99 angstroms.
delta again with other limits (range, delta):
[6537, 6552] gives 6544.04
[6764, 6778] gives 6775.57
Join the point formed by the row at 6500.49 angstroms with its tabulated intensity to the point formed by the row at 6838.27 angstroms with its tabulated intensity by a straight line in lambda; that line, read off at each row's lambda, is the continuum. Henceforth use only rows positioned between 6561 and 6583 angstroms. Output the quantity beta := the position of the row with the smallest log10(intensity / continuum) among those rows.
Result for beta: 6563.66 angstroms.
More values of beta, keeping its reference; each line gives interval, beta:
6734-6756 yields 6747.55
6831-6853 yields 6850.87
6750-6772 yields 6767.78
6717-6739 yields 6719.64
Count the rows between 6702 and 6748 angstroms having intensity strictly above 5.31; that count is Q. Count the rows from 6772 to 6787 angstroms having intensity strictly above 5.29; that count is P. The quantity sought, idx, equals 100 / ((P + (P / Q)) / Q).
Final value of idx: 134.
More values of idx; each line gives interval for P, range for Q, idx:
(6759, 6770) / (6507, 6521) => 514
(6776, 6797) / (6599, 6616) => 77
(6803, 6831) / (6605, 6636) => 112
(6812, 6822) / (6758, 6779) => 514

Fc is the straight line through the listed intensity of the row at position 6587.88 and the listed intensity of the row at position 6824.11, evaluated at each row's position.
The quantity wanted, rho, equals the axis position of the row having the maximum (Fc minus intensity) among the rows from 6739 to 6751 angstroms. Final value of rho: 6747.55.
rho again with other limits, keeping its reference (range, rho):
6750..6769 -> 6767.78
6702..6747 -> 6719.64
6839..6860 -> 6854.03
